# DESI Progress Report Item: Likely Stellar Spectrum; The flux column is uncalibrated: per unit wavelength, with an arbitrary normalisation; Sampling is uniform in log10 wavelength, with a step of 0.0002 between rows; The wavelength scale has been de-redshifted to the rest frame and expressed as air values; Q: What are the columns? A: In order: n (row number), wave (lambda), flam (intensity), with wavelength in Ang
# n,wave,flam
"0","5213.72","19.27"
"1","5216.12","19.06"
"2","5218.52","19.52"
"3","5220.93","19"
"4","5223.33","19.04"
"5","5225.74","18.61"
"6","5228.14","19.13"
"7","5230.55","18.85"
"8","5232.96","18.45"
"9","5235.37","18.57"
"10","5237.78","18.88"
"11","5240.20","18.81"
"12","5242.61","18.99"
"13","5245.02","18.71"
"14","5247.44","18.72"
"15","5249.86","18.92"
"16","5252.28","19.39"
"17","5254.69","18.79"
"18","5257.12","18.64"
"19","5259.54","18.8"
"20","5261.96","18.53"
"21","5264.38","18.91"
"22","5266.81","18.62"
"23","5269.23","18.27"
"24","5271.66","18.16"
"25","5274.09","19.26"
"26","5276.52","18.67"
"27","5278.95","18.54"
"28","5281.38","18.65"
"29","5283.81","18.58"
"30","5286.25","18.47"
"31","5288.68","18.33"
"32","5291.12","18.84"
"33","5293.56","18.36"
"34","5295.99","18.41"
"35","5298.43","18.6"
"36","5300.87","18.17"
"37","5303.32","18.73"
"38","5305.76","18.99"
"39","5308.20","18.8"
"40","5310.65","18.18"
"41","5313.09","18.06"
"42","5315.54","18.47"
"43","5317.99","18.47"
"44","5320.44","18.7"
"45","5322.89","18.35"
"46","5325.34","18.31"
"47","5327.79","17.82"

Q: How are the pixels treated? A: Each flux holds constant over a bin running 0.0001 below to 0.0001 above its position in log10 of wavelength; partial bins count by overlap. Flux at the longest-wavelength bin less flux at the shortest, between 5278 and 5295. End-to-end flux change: -0.18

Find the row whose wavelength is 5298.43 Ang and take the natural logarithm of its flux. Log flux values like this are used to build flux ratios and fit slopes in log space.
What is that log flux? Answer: 2.92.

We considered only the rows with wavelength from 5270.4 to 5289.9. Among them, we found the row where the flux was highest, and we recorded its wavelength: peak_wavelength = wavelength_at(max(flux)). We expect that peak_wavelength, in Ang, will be 5274.09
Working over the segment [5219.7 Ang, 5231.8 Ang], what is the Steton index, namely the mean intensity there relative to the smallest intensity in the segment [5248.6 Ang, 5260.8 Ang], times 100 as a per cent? 102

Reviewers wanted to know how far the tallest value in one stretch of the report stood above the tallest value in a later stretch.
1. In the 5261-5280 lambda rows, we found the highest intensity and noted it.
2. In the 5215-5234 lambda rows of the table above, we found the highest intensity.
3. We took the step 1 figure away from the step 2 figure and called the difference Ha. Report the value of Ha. 0.26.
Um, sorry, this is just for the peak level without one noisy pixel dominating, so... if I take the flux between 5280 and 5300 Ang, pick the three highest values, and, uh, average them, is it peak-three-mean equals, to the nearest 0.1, 18.7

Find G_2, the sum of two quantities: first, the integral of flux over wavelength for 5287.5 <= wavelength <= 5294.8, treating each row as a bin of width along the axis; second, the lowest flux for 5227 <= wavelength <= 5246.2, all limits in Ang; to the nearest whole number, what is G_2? 154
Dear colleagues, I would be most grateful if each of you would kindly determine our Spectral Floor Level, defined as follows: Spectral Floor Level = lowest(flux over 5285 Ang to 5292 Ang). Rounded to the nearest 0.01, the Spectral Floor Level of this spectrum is 18.33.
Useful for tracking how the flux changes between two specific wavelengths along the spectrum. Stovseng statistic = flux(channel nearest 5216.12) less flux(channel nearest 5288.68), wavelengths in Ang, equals 0.73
